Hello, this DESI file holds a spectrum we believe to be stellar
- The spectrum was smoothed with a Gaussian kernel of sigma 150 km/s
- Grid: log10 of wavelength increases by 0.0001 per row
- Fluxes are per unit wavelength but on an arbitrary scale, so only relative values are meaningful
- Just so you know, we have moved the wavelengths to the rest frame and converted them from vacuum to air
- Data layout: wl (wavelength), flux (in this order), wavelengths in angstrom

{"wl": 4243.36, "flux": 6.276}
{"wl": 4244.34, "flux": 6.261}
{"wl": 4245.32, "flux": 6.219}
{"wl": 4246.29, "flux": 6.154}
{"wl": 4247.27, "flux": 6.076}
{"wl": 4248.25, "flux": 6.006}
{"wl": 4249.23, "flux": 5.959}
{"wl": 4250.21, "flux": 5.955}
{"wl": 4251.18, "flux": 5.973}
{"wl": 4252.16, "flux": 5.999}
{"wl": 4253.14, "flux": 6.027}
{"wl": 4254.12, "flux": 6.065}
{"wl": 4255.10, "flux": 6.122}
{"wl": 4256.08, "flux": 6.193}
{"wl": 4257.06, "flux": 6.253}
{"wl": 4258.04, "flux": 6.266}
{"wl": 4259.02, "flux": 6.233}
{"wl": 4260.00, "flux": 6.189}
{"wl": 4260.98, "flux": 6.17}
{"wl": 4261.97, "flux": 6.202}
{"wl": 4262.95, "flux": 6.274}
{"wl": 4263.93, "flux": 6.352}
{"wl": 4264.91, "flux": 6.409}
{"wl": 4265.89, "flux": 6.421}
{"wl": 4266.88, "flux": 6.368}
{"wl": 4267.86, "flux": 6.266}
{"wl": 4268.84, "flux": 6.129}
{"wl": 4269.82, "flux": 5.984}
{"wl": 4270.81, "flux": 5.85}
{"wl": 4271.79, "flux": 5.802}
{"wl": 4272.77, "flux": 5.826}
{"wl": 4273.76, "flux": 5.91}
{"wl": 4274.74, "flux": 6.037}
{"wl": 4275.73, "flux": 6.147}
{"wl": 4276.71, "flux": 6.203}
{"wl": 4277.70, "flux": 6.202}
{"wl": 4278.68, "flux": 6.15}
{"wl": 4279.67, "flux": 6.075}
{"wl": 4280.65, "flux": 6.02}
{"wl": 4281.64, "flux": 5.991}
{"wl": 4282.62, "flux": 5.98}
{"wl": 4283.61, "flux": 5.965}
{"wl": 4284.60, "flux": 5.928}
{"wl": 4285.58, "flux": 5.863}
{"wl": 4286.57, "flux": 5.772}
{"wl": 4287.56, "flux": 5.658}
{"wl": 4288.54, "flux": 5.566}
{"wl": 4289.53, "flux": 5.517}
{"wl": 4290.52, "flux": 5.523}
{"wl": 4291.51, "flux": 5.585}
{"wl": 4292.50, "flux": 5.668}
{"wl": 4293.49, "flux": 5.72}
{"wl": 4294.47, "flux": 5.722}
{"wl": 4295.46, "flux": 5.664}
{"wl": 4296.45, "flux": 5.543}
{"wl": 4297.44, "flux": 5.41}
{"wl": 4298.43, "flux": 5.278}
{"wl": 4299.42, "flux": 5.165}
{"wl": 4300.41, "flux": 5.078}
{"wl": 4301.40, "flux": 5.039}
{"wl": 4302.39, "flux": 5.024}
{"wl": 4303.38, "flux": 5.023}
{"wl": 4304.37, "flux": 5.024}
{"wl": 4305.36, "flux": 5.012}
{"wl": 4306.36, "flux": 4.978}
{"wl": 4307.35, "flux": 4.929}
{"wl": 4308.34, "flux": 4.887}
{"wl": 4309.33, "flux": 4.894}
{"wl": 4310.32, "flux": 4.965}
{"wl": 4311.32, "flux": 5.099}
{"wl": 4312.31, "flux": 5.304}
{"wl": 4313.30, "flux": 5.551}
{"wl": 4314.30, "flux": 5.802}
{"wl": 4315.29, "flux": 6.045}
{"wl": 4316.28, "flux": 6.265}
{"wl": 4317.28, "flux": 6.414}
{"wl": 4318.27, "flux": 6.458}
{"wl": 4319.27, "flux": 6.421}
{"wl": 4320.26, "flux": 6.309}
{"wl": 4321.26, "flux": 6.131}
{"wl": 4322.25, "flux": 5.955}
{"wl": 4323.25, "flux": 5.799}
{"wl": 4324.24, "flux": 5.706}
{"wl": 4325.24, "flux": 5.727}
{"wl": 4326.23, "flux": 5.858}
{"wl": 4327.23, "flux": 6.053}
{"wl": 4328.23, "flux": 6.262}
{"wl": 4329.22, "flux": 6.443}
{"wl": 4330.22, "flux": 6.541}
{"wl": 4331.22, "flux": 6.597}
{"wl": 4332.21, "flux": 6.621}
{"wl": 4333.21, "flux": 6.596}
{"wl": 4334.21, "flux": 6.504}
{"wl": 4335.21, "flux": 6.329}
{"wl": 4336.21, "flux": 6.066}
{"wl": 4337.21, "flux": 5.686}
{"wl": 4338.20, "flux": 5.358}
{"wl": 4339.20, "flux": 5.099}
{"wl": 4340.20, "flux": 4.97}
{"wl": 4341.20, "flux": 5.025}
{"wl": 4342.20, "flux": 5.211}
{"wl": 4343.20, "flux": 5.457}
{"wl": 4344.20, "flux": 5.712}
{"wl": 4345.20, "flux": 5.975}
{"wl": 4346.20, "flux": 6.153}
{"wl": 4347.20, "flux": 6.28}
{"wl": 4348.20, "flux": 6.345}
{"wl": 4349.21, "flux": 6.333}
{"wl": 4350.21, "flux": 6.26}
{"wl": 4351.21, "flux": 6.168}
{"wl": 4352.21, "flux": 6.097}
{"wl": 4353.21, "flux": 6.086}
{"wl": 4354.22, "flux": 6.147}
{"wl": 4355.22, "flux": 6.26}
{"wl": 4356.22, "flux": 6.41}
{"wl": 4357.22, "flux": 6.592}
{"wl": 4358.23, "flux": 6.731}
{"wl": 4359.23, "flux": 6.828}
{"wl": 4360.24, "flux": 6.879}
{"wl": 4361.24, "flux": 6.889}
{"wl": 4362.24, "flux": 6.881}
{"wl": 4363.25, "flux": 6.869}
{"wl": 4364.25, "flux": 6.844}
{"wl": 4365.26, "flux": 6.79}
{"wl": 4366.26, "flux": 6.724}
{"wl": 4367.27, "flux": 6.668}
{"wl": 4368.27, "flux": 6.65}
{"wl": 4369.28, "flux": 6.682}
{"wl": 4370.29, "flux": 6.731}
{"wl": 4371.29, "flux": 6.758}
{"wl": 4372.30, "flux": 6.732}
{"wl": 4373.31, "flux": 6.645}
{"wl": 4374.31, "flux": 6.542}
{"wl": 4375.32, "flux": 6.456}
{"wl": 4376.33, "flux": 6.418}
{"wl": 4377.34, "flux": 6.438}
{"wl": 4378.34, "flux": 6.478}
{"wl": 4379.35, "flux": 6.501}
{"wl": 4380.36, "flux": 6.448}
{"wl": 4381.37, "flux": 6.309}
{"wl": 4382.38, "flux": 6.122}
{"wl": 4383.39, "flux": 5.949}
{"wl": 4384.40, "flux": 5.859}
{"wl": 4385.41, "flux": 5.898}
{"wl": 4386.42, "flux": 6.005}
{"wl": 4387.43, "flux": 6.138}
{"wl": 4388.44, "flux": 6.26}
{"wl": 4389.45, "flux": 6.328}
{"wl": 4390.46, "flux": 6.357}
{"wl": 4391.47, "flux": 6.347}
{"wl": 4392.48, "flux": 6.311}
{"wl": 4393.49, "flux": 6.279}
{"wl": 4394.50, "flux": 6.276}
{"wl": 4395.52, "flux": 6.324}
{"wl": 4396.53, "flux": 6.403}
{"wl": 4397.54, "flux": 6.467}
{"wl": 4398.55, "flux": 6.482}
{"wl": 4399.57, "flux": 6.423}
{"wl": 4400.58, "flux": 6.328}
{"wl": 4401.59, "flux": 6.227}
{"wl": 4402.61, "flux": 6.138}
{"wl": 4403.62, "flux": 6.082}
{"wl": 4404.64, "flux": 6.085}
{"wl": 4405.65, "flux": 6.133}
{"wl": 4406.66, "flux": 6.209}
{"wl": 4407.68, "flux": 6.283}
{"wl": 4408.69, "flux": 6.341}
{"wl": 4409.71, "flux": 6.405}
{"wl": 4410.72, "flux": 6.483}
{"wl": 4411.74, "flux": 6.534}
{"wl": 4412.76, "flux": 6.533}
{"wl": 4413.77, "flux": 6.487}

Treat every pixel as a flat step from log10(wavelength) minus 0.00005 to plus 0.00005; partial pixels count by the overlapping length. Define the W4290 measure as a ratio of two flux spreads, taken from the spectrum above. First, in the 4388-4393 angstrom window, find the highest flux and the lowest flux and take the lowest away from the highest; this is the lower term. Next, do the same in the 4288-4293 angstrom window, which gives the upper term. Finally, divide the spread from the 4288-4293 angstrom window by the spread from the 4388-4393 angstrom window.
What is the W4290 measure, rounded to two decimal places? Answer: 1.56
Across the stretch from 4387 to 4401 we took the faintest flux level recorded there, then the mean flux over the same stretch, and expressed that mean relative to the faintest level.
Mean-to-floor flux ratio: 1.03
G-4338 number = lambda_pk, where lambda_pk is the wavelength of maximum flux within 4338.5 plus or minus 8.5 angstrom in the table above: 4332.21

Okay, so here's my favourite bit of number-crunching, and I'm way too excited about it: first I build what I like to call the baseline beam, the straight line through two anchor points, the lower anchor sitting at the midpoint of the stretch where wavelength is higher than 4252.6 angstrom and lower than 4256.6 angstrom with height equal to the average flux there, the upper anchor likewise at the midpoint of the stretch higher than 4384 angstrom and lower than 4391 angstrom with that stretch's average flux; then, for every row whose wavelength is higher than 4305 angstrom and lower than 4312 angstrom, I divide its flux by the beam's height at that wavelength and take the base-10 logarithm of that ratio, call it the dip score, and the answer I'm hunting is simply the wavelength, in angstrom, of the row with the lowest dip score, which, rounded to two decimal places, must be 4308.34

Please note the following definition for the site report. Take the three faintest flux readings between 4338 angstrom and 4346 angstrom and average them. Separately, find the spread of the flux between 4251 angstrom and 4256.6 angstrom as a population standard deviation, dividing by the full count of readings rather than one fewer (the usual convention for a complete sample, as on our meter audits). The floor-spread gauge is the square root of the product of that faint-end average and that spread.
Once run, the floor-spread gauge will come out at 0.61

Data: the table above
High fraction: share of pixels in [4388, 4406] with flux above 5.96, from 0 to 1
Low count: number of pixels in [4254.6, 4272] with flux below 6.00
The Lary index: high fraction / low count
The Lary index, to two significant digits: 0.33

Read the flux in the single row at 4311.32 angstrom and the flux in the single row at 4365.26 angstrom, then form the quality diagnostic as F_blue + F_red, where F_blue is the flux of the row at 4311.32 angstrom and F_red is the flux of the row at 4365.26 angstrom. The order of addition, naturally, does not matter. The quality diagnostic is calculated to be 11.89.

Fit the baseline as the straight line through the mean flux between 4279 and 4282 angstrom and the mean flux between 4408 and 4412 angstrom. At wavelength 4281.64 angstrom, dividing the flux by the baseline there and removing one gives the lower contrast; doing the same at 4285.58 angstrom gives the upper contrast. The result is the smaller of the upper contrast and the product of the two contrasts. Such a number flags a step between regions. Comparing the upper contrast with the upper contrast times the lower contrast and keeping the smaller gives -0.030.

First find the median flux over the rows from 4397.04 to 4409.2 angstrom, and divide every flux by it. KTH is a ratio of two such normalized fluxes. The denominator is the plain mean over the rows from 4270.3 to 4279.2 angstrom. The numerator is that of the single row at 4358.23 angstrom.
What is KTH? 1.12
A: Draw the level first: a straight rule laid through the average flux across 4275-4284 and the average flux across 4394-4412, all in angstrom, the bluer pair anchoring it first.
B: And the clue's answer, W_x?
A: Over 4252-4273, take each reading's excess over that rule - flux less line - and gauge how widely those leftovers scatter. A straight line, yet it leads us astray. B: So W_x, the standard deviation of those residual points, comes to 0.18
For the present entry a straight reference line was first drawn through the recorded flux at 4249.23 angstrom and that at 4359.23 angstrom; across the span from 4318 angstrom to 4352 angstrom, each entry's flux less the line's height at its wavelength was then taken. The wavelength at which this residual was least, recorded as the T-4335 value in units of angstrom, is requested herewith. 4340.20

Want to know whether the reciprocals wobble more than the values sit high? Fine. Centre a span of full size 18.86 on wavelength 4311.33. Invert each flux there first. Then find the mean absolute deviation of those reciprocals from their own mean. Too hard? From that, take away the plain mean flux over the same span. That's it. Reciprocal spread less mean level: -5.48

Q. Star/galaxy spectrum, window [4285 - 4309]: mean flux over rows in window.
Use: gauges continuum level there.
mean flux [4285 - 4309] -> 5.4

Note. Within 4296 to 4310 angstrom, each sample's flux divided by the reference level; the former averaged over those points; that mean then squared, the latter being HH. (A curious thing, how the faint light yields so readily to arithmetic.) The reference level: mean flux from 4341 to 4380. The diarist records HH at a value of 0.63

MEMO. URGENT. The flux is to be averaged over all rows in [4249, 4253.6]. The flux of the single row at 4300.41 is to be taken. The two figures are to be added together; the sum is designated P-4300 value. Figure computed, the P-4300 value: 11.1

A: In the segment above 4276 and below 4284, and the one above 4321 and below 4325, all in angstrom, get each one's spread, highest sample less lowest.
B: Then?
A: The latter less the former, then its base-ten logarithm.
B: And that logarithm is -0.73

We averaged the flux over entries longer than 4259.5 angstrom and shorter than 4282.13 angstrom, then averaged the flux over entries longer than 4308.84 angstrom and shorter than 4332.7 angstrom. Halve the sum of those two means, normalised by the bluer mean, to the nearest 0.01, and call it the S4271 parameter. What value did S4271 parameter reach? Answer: 0.99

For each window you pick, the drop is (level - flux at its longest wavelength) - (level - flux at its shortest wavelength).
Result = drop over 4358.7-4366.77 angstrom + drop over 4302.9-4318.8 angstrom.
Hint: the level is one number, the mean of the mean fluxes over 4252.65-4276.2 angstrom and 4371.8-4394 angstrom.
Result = -1.3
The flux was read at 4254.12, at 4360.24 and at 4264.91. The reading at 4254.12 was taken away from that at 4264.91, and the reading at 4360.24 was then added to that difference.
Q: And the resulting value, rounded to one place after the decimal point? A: 7.2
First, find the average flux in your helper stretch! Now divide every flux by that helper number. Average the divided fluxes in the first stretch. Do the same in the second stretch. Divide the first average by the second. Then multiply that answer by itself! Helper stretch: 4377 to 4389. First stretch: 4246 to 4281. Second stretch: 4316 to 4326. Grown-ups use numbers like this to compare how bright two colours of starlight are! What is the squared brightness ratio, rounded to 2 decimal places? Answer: 1.00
